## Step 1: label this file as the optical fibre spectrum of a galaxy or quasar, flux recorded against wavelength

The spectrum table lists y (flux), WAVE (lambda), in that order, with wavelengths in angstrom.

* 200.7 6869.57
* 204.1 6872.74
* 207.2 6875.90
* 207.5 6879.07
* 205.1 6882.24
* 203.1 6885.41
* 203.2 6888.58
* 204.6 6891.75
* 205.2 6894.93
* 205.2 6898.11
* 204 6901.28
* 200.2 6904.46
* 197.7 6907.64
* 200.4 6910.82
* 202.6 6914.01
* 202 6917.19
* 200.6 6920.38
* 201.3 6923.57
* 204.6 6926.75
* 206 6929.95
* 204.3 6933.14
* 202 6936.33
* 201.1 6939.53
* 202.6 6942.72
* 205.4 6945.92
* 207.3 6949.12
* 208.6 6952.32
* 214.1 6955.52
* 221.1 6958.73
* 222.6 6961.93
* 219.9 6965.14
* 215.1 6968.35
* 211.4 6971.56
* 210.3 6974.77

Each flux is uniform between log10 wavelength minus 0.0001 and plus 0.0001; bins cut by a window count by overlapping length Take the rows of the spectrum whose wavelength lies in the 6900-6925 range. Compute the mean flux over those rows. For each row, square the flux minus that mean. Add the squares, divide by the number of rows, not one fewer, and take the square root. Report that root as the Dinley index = 1.8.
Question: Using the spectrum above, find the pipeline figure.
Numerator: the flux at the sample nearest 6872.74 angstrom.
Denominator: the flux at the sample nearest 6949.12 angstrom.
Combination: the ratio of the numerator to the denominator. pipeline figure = 0.98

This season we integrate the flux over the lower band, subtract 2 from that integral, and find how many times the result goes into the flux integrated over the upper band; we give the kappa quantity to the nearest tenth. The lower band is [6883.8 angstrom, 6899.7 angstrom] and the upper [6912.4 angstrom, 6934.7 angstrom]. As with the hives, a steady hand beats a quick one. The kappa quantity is 1.4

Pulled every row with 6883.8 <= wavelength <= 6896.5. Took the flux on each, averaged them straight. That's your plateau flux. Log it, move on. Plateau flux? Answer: 204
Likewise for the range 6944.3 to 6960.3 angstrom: 211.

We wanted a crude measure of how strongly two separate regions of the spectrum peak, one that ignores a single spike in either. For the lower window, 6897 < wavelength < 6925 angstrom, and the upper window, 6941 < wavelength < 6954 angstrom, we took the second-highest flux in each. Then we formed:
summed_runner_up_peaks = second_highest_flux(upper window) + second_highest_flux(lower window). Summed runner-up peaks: 411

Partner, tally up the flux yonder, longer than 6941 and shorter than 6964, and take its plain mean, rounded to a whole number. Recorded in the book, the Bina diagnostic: 212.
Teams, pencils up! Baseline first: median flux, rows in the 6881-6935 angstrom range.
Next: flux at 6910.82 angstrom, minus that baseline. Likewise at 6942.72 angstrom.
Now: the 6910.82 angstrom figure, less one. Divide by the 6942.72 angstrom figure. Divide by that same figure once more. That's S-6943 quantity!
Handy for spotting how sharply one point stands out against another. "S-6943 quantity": -10.6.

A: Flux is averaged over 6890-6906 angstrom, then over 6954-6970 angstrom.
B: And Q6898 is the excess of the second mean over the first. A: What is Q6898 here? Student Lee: 15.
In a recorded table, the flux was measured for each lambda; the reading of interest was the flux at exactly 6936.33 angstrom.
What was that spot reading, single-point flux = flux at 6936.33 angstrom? 202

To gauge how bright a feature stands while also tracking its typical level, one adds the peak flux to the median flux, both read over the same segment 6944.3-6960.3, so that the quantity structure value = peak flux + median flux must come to 430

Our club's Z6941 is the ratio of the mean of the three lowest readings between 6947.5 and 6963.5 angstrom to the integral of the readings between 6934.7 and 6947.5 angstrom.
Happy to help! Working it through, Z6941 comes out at 0.081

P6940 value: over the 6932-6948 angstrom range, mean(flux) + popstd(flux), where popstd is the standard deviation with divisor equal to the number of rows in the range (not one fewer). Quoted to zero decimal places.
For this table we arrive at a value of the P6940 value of 205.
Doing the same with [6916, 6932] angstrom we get 205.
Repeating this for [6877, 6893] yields 206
